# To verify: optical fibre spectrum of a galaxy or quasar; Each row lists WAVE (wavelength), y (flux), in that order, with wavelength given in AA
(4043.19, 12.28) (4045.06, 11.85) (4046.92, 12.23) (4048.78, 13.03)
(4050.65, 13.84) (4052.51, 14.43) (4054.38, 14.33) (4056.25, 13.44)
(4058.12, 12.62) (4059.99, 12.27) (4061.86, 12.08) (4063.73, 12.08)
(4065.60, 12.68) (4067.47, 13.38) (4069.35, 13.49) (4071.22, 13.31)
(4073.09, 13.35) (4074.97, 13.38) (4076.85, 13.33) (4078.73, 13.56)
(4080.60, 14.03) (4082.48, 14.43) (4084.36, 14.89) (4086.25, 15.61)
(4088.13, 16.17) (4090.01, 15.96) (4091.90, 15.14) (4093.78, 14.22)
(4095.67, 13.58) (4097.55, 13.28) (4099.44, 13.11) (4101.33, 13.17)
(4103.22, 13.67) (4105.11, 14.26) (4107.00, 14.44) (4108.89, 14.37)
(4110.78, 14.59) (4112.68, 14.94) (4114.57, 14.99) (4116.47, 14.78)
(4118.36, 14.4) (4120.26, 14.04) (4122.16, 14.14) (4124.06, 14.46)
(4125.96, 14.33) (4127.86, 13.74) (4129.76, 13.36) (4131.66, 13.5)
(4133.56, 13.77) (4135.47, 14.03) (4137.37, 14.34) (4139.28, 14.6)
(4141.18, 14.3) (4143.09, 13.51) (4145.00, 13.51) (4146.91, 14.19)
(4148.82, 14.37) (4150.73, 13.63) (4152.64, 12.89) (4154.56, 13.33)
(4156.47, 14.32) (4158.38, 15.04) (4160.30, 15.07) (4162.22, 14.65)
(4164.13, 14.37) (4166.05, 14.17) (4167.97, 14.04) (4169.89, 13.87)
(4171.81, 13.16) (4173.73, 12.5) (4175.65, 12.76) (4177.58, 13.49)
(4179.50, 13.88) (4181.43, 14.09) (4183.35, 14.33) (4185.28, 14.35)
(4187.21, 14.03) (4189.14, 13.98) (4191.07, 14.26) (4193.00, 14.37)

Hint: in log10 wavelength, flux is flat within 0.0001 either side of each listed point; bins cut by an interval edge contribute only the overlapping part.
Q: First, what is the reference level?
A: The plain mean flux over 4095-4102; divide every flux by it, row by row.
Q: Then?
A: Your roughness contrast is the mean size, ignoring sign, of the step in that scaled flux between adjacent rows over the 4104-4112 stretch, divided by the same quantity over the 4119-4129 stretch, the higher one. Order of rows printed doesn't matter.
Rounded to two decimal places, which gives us 0.55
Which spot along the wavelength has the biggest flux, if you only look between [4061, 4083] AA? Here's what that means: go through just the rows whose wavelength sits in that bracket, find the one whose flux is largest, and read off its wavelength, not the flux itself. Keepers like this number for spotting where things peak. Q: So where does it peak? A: 4082.48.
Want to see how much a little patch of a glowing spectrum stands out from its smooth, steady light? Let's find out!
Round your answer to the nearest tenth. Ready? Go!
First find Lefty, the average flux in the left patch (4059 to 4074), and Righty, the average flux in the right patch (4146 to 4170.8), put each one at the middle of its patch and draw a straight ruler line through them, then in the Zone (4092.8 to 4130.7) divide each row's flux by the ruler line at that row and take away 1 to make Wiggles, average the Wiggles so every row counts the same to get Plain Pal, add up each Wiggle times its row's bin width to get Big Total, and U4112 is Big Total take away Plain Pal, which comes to 1.7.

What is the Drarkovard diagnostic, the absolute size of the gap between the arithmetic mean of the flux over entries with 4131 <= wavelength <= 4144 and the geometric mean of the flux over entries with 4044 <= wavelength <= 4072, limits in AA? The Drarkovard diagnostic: 1.0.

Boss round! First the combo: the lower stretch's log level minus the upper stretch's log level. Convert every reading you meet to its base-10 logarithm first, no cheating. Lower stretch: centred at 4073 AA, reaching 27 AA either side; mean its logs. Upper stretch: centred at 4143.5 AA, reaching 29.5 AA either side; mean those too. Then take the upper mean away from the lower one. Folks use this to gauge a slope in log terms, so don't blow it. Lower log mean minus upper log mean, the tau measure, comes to -0.013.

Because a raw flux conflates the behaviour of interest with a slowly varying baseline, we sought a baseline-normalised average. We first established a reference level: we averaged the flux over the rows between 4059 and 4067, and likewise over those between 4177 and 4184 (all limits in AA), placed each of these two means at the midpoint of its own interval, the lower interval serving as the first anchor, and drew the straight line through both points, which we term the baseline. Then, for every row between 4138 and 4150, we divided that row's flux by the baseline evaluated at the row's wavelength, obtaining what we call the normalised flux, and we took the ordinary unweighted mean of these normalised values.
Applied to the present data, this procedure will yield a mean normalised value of 1.05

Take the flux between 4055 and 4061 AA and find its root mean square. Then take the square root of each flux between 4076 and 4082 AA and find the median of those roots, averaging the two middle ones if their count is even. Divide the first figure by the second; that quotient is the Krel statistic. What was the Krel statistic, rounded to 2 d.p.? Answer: 3.47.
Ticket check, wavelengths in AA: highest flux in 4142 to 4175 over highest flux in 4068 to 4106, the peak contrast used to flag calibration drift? 0.93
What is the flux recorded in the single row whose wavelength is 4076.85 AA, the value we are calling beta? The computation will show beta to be 13.33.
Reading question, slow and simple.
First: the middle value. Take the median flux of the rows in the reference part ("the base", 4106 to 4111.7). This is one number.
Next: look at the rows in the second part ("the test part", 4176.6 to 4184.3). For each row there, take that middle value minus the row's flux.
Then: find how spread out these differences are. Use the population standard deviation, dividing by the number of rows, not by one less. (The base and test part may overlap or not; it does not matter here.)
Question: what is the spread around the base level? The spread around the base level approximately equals 0.31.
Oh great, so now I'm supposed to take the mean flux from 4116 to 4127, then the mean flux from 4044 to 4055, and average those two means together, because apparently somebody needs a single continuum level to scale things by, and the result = 13.8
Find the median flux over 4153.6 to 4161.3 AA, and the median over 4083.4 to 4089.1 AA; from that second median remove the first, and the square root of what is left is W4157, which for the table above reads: 1.0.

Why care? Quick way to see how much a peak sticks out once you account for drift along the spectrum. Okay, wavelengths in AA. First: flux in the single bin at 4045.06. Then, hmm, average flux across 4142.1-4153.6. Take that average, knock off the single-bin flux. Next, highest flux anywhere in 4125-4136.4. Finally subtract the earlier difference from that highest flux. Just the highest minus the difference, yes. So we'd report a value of 12.5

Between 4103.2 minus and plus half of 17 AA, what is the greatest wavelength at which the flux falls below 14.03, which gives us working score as 4103.22 AA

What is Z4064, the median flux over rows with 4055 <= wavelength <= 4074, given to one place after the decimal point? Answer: 13.0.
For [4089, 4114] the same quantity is 14.3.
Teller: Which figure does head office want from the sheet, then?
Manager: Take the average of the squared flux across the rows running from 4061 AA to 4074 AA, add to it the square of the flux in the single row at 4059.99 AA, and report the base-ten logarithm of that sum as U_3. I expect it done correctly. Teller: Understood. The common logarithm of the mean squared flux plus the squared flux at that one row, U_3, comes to 2.50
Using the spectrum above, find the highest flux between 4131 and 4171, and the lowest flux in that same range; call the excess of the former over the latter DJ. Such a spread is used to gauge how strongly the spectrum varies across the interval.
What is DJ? 2.2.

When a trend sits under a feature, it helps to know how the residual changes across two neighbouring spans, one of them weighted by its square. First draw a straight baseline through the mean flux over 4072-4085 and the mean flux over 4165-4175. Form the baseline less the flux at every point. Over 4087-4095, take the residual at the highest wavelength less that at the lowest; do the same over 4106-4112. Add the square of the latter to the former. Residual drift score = 2.0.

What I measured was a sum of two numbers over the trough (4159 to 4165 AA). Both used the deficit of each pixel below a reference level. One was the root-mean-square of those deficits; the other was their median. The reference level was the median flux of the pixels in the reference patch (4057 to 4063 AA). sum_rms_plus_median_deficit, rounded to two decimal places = 0.06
